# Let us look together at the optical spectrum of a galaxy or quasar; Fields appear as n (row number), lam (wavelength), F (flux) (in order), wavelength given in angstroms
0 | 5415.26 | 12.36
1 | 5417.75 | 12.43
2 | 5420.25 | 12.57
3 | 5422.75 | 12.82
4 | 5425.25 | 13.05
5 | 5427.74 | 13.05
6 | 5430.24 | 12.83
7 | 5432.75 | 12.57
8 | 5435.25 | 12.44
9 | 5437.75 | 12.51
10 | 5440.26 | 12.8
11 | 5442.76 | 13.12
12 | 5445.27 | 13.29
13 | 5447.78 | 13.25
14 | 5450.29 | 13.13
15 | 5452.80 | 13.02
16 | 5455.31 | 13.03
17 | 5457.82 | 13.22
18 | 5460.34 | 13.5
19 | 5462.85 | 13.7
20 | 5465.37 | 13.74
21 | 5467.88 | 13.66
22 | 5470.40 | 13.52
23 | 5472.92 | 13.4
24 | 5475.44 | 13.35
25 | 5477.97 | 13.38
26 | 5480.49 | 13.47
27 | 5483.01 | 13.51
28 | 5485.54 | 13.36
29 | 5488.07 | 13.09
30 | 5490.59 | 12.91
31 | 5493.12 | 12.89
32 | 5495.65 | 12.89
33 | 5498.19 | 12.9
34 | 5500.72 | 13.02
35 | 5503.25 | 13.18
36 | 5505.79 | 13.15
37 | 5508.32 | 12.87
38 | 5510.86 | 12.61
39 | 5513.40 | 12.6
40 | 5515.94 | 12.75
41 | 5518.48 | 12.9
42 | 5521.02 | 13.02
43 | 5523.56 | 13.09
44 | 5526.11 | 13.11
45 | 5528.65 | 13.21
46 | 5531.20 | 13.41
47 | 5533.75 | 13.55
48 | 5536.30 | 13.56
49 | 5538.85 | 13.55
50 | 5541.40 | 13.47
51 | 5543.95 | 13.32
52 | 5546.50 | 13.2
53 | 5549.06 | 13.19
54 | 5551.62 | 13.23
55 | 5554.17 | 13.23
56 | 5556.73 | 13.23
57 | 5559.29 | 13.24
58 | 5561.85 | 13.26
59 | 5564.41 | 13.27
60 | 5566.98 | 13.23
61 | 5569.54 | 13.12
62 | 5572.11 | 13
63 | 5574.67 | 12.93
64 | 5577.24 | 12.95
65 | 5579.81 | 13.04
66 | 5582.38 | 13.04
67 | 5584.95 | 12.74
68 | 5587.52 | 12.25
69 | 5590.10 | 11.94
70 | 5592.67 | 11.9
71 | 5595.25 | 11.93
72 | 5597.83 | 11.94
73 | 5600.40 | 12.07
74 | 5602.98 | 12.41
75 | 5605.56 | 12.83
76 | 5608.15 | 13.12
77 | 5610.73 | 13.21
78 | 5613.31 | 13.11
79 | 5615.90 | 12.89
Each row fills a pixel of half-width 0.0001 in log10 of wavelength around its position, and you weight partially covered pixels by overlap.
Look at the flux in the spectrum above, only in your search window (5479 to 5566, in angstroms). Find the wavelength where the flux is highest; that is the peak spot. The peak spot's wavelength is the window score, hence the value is 5536.30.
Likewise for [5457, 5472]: 5465.37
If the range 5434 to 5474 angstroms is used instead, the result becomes 5465.37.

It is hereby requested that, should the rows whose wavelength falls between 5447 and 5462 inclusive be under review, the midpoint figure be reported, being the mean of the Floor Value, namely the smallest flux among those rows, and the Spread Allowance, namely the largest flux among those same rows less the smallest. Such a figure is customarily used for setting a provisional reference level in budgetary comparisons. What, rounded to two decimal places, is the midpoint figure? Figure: 6.75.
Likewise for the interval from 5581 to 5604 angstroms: 6.52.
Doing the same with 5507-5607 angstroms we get 6.78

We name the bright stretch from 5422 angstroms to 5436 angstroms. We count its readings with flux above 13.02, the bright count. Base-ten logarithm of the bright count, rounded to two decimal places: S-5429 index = 0.30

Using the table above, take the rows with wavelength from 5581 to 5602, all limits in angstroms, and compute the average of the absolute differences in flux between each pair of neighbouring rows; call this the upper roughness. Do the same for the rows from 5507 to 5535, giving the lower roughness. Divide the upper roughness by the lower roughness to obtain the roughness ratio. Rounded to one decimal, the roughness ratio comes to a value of 1.5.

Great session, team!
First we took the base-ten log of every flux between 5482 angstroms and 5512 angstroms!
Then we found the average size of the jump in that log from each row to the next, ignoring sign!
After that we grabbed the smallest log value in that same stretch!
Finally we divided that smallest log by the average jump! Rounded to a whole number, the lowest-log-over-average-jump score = 246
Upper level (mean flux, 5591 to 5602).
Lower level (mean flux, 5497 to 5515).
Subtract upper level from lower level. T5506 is 0.9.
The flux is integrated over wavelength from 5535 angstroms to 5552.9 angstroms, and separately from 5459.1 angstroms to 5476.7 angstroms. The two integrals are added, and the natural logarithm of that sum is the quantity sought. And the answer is 6.169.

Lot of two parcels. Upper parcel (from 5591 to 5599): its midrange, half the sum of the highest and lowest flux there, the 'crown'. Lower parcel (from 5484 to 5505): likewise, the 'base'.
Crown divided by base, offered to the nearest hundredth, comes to 0.91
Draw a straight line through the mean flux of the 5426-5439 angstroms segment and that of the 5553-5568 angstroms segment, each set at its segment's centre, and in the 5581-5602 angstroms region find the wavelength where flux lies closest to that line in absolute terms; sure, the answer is 5582.38 angstroms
